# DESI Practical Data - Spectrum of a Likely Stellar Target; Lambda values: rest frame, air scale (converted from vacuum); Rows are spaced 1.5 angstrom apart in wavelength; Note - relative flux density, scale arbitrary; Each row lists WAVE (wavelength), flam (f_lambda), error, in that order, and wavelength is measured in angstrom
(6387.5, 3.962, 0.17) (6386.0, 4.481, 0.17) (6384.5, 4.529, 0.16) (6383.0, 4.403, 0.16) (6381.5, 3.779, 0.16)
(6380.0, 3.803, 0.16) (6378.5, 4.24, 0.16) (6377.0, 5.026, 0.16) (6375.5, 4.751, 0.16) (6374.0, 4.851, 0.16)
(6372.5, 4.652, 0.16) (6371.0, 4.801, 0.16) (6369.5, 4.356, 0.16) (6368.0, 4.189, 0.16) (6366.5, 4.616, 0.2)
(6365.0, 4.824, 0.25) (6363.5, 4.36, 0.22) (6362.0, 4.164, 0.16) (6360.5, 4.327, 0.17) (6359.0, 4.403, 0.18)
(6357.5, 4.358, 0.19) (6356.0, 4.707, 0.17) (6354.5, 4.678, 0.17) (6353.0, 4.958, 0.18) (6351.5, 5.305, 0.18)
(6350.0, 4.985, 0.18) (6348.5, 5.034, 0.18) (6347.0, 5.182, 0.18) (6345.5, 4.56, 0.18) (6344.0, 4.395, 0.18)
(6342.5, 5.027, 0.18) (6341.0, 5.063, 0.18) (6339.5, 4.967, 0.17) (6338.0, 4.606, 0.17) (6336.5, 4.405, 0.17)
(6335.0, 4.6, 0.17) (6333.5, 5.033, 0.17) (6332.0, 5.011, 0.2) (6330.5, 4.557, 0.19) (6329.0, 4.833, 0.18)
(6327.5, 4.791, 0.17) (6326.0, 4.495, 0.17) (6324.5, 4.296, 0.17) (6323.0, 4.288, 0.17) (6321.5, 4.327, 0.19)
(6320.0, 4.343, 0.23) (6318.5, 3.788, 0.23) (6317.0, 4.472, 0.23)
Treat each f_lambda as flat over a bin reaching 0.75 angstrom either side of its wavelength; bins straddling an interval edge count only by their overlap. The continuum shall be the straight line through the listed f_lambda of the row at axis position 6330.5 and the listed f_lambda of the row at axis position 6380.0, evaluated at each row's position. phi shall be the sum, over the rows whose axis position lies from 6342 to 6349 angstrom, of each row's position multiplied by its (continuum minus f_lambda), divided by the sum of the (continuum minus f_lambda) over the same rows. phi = 6346.1 angstrom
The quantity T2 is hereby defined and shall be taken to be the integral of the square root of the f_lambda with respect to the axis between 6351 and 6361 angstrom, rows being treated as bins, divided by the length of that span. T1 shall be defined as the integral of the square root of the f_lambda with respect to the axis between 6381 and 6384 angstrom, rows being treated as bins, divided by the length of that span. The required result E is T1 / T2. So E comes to 0.94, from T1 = 2.04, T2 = 2.160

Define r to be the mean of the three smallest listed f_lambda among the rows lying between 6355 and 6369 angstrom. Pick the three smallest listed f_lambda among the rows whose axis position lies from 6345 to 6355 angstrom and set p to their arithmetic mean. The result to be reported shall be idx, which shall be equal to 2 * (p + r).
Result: 17.9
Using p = 4.73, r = 4.23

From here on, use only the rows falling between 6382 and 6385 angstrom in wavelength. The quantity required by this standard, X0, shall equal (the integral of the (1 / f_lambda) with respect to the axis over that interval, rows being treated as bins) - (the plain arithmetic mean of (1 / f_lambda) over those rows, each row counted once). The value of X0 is 0.5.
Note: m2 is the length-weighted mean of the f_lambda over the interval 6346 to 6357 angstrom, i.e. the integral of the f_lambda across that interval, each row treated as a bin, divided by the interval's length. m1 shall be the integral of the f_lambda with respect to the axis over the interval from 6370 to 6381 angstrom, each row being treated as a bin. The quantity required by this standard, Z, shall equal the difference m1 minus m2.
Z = 45.3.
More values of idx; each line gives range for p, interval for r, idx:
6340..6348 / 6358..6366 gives 17.9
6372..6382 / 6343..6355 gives 17.0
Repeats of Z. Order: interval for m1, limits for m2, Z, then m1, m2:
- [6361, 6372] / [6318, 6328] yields 44.9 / 49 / 4.3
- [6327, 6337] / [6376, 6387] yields 43.2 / 48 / 4.3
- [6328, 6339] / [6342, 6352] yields 47.1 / 52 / 4.9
